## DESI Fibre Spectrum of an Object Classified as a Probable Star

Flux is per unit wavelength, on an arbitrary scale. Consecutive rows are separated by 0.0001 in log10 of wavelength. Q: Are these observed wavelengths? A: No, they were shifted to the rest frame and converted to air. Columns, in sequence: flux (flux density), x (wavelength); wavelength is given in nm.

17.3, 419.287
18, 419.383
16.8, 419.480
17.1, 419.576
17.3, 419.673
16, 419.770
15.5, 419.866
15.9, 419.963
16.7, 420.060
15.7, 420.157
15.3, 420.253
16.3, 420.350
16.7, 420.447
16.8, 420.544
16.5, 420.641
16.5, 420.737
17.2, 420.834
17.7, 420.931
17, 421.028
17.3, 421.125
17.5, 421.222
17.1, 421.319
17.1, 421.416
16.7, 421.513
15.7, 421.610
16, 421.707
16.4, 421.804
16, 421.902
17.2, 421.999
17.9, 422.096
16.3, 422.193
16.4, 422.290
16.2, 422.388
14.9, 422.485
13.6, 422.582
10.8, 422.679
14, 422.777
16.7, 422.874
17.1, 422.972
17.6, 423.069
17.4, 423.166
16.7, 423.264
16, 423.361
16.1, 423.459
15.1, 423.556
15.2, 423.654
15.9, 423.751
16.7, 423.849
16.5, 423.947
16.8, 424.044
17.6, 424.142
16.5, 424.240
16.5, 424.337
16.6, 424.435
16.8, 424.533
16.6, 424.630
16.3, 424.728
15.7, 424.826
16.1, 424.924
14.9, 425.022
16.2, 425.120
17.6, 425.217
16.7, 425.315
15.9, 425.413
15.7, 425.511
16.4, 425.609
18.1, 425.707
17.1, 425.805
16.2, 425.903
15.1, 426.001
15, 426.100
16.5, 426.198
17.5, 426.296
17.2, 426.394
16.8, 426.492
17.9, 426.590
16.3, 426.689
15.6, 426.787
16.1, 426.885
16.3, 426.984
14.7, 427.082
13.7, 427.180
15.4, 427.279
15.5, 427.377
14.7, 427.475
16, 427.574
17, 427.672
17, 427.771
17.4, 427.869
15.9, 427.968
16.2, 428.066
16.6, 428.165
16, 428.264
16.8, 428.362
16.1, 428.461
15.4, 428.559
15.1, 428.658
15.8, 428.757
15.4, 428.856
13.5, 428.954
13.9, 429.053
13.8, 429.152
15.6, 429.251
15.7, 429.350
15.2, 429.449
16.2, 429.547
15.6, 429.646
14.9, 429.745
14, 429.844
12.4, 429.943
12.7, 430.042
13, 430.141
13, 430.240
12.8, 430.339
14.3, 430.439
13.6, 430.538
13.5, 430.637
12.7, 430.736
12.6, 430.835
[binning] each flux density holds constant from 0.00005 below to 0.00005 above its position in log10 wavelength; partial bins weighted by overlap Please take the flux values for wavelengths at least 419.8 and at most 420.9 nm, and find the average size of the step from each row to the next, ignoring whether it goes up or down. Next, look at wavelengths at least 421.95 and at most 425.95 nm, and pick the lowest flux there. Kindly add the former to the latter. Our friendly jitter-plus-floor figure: 11.3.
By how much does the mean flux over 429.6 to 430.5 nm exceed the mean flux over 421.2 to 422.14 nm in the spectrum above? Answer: -3.1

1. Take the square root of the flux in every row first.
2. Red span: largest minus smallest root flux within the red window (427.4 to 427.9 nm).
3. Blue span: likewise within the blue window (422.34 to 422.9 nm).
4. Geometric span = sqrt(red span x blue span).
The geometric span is 0.52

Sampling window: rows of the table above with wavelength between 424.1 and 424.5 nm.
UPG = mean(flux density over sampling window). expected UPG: 16.8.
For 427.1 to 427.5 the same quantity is 14.8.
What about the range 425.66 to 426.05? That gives 16.6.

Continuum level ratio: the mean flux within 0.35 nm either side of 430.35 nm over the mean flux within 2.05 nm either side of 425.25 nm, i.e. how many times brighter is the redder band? 0.82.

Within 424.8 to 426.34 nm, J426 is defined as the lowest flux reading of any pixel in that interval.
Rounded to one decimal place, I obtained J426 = 14.9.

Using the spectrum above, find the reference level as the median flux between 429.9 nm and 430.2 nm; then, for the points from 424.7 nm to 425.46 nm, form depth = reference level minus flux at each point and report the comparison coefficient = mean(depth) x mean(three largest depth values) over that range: 9.7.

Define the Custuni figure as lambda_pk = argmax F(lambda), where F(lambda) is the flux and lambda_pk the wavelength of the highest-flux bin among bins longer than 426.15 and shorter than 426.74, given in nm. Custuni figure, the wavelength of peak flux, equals 426.590 nm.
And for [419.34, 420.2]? 419.383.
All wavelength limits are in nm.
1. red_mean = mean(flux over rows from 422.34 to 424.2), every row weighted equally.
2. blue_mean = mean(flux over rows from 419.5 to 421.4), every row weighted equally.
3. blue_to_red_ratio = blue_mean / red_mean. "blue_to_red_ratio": 1.05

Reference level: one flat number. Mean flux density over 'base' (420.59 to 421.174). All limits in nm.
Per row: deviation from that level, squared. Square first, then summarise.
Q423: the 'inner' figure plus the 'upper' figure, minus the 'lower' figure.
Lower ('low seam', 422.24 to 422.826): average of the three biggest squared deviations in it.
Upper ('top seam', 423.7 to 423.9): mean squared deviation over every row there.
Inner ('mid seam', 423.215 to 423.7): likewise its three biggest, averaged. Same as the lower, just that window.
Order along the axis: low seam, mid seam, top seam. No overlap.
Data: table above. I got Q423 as -17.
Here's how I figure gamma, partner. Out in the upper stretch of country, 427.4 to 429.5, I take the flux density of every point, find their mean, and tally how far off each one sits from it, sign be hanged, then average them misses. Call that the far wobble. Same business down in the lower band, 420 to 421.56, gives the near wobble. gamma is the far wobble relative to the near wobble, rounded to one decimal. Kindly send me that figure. 1.8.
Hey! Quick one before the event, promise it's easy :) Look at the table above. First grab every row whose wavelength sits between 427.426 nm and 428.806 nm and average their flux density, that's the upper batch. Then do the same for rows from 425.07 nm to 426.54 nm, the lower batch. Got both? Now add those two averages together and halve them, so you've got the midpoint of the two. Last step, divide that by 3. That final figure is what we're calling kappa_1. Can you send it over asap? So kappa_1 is 5.45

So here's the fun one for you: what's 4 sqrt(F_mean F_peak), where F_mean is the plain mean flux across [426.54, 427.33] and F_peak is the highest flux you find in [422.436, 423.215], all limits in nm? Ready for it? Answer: 66.6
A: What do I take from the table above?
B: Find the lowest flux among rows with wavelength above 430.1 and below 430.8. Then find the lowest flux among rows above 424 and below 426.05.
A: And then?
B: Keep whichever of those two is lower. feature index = 12.7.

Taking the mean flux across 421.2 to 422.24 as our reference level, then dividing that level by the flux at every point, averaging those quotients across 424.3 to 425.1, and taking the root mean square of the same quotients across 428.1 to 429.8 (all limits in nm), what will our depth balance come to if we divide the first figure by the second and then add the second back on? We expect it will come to 2.04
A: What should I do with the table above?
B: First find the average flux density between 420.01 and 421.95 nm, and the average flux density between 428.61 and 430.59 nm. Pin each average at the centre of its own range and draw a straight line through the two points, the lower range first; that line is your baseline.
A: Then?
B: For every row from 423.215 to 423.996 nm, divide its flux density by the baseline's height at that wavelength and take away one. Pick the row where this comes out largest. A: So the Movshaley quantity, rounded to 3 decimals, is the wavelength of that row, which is 423.849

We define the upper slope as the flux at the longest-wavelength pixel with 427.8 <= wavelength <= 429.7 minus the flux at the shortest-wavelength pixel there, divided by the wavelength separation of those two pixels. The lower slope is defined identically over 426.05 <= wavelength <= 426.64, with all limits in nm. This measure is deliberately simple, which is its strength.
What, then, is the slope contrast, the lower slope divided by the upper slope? -5.8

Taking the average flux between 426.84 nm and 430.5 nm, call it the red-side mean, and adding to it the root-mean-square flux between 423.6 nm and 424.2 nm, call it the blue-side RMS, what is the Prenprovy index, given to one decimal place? 31.6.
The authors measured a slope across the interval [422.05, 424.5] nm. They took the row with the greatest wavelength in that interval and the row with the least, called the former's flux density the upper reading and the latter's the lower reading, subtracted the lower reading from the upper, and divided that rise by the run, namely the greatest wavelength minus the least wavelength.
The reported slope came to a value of -0.56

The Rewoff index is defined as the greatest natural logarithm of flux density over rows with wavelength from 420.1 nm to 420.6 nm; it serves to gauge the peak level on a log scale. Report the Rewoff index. 2.82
